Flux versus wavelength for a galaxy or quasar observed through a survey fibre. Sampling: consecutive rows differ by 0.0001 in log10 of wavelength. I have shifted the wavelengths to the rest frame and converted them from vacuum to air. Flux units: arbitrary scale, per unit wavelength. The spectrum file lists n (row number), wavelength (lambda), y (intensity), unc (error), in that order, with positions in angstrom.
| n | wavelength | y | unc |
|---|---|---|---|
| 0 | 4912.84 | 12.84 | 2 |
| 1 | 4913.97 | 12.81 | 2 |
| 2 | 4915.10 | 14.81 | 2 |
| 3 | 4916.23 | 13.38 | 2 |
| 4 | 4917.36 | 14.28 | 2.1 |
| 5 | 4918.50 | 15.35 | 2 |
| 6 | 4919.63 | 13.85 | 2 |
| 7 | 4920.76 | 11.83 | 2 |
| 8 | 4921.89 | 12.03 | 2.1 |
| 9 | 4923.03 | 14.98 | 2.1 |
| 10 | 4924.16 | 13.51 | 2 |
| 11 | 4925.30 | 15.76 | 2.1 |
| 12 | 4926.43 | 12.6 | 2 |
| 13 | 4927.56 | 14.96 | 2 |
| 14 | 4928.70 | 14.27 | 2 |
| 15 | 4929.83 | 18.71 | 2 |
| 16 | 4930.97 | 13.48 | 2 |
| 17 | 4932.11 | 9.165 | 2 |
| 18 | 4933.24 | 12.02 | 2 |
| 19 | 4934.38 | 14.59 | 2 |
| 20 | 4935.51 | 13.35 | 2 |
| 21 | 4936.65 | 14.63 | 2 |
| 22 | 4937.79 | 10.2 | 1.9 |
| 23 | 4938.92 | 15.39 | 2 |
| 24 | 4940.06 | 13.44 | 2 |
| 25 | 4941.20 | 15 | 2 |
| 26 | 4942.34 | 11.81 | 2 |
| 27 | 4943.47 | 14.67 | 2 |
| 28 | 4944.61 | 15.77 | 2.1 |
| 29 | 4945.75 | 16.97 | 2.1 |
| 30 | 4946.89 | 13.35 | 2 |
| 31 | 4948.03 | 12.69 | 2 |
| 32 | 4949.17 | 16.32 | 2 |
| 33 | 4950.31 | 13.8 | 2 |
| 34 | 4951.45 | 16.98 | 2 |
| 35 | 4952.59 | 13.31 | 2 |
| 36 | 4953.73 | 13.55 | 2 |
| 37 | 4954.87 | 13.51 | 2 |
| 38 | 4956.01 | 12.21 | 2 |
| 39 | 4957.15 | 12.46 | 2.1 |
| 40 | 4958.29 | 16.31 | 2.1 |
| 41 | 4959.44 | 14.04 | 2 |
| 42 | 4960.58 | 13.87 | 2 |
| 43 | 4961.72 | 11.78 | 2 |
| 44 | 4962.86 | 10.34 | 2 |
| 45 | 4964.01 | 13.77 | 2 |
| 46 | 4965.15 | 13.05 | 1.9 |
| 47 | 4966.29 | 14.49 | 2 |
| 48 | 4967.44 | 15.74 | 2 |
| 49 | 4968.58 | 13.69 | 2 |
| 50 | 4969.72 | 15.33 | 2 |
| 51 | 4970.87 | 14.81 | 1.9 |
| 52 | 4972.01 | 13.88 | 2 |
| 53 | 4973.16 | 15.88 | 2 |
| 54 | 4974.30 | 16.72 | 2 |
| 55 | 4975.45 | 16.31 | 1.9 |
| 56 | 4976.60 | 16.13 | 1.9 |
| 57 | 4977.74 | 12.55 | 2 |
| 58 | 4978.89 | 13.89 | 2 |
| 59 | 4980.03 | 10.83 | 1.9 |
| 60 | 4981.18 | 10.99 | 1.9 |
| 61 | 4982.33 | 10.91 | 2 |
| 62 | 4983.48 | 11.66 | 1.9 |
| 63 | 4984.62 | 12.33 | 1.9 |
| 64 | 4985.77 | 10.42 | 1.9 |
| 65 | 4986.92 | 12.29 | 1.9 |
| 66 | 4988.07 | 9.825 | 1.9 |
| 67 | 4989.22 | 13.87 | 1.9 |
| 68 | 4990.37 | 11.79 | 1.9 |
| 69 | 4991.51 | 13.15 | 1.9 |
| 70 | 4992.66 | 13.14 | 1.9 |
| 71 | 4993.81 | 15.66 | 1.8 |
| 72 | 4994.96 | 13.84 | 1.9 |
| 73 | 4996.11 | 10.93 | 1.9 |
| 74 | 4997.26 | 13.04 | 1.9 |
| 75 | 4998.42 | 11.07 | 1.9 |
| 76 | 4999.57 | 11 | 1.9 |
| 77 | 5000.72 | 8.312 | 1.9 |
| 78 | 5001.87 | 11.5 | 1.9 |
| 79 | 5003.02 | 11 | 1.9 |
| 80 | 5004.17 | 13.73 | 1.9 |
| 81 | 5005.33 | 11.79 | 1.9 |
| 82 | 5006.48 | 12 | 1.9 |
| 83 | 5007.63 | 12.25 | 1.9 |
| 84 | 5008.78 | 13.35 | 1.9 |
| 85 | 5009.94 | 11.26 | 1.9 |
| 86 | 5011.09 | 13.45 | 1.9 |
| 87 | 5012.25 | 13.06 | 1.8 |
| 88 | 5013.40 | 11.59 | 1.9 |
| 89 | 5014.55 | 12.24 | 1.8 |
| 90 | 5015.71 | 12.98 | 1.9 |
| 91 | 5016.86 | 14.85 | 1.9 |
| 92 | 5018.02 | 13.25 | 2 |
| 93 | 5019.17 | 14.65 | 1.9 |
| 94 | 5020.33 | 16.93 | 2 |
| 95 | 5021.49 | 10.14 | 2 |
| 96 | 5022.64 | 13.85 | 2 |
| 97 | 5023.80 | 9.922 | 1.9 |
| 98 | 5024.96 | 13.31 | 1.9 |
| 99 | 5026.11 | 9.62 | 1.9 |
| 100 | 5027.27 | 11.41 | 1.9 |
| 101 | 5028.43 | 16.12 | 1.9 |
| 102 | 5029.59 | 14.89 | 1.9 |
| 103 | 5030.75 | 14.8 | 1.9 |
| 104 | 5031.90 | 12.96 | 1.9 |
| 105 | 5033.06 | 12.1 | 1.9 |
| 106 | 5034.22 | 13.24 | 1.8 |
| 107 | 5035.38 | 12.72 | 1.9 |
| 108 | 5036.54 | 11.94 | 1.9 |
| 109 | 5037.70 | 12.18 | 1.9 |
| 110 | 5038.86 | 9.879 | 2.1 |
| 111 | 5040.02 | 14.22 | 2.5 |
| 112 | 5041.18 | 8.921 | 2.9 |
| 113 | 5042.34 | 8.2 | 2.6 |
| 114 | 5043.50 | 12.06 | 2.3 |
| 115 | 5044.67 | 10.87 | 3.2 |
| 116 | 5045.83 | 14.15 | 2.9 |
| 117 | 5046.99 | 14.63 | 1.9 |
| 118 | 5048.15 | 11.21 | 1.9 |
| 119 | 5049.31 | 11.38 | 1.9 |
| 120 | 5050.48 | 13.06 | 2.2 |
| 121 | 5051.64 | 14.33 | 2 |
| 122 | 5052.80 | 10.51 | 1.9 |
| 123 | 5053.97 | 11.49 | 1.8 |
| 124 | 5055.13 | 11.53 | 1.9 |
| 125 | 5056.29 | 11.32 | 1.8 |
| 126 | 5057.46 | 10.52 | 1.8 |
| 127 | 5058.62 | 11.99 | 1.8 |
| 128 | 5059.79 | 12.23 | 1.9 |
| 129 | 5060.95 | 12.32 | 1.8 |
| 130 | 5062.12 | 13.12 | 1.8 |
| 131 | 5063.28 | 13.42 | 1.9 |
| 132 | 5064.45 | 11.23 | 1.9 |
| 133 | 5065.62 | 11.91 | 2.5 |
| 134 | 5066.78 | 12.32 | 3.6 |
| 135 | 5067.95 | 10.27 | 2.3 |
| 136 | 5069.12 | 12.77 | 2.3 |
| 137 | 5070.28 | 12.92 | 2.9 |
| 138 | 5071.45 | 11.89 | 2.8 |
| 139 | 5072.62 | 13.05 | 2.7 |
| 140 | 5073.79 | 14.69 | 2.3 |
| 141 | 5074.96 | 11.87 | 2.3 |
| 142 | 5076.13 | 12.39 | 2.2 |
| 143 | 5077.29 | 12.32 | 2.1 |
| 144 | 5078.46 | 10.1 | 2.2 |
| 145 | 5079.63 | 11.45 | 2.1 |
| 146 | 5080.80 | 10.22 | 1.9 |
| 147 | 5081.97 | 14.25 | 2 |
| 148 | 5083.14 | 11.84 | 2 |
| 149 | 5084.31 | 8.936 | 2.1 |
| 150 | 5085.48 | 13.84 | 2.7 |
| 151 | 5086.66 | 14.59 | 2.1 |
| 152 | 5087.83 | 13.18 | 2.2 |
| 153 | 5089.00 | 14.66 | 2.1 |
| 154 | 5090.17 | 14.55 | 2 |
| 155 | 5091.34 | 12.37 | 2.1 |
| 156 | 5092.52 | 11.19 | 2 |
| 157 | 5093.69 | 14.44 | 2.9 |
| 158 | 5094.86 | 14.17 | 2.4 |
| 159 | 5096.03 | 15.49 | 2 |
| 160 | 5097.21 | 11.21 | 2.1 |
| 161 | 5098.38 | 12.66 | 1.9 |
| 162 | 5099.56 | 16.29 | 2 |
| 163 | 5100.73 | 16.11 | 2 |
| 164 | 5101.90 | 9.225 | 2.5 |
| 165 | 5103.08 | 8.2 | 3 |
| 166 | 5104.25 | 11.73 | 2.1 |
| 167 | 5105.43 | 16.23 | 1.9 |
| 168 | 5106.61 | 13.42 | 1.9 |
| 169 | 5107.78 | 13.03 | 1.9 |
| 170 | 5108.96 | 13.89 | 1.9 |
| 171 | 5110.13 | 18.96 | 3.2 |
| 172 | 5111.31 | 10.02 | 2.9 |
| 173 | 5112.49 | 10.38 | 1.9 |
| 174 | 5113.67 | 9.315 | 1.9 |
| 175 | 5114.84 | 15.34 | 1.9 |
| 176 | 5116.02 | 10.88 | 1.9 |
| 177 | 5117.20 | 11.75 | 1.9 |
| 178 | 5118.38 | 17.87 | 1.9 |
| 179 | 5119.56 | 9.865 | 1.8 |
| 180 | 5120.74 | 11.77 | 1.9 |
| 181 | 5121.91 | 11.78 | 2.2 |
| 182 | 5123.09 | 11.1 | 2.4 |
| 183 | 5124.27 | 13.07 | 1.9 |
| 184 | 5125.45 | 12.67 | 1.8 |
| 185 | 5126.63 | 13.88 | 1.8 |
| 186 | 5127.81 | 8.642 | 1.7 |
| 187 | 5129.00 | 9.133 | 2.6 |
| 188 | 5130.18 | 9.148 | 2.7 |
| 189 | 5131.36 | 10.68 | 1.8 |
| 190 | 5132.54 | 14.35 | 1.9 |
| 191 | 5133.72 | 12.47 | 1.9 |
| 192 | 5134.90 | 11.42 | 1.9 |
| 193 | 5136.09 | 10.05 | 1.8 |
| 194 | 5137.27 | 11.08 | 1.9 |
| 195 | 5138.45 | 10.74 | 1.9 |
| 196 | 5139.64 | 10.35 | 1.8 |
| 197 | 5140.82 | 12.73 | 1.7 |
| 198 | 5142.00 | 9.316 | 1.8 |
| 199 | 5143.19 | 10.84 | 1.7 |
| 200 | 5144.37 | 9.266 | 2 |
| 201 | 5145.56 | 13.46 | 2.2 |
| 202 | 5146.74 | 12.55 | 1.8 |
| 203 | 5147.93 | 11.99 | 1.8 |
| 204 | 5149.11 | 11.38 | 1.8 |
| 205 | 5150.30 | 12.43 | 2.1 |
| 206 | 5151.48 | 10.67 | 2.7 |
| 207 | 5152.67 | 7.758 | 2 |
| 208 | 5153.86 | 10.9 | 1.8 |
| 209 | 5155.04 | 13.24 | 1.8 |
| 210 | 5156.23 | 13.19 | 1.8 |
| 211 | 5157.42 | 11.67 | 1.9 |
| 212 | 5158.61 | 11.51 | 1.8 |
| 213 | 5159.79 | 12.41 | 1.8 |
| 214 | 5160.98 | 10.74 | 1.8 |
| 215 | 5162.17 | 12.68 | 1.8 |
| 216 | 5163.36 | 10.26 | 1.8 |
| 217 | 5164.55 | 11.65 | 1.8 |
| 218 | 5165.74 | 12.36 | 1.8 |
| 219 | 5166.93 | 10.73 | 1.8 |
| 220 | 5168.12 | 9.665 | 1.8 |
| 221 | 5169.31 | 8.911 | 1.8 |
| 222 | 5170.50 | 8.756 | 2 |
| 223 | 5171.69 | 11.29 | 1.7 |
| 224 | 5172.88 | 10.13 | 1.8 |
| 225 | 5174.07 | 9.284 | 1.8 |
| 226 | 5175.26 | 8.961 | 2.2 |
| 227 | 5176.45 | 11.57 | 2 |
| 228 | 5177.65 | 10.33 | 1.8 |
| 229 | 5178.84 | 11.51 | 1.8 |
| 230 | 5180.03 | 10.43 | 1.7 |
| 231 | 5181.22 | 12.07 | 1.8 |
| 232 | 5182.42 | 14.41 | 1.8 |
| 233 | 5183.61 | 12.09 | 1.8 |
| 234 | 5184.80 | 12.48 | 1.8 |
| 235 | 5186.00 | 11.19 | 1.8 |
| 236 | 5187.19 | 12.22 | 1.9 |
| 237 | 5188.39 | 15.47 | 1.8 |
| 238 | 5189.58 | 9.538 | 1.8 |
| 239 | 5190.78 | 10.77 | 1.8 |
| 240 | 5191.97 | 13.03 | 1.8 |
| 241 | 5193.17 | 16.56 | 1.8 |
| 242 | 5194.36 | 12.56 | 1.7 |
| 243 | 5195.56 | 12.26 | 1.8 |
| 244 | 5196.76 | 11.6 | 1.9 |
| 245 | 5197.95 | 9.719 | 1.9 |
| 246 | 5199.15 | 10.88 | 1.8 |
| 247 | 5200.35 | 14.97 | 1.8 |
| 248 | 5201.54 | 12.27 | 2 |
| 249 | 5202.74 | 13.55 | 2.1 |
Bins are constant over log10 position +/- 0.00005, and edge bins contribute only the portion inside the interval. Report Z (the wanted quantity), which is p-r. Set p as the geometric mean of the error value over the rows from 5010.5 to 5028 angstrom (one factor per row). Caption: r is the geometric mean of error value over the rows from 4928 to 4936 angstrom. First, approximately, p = 1.91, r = 2.00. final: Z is -0.09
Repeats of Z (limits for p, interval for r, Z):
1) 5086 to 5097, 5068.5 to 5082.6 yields -0.11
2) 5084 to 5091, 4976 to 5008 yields 0.28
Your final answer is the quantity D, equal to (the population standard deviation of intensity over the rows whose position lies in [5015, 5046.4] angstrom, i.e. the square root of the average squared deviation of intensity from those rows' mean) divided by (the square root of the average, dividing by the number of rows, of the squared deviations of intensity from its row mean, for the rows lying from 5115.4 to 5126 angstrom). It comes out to 1.00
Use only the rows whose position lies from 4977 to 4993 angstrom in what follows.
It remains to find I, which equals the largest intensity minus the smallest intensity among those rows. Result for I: 4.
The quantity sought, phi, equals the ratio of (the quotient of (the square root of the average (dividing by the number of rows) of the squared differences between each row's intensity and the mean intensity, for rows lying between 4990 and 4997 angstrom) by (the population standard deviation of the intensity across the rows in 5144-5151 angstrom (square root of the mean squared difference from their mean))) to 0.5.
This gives 2.3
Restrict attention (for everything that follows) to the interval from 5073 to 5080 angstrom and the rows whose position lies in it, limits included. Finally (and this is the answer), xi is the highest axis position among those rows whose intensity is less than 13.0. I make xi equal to 5079.63 angstrom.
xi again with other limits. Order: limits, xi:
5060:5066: 5065.62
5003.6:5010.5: 5009.94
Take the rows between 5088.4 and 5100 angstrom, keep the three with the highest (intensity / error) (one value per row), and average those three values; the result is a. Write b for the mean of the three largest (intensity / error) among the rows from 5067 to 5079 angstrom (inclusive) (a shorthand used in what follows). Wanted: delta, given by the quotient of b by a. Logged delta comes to 0.77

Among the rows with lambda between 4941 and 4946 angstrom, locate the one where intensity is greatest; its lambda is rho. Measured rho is 4945.75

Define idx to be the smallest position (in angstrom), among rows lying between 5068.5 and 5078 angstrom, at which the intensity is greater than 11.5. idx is 5069.12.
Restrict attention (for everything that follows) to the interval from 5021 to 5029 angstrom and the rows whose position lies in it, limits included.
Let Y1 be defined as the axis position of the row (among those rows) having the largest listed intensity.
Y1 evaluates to 5028.43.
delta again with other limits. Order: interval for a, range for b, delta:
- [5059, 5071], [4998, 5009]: 0.98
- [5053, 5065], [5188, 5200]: 1.19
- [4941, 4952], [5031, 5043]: 0.84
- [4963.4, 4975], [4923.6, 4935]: 1.01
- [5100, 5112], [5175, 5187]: 0.91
